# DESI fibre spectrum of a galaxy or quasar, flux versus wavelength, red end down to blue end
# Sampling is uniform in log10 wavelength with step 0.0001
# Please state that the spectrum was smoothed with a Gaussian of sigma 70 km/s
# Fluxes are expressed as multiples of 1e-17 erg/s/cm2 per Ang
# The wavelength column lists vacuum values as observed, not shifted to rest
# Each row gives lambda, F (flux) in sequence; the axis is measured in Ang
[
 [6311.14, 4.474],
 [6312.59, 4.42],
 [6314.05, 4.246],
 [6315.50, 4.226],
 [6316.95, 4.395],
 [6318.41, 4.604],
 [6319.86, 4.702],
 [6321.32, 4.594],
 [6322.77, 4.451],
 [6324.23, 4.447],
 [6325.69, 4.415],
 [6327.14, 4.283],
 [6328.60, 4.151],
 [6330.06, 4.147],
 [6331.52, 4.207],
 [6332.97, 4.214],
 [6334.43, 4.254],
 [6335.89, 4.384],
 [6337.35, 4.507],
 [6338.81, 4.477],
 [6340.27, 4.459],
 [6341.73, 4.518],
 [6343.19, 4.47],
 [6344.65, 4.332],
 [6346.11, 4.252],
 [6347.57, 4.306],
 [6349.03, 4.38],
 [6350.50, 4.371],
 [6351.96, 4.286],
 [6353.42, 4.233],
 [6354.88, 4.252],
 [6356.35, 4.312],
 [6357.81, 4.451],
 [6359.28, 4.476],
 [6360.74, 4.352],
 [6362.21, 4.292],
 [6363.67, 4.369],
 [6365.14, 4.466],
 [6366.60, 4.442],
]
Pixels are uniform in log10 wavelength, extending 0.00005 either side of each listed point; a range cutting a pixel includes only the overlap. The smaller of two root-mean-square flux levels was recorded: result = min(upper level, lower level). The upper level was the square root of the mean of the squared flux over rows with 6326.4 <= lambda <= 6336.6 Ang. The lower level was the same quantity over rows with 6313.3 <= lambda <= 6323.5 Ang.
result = 4.23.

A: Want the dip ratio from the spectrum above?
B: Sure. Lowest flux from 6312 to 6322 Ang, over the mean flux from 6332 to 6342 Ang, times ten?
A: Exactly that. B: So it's 9.6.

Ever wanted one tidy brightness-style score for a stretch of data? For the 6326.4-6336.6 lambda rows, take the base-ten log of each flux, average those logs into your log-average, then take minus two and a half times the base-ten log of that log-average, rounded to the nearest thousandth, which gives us 0.507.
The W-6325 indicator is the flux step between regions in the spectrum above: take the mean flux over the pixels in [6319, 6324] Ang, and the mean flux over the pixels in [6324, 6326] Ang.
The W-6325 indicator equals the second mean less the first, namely -0.15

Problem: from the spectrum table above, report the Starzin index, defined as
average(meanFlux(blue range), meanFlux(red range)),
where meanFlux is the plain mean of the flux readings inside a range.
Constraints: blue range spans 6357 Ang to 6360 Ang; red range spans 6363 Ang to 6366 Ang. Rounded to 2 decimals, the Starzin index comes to 4.44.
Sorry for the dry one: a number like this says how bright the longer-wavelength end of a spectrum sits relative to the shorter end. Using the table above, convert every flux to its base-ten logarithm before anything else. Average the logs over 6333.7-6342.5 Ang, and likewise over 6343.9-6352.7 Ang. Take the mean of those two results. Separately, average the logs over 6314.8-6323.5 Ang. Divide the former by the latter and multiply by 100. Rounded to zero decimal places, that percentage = 98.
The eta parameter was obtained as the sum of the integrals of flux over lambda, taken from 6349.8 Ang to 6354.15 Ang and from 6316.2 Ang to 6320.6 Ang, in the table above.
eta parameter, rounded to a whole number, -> 39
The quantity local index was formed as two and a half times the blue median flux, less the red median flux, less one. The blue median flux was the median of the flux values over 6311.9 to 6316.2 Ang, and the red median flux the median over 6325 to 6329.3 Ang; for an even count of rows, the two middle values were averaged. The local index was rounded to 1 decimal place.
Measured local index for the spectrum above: 5.3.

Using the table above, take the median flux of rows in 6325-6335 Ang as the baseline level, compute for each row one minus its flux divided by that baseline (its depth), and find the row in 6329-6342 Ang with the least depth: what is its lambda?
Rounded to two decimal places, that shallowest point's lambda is 6341.73 Ang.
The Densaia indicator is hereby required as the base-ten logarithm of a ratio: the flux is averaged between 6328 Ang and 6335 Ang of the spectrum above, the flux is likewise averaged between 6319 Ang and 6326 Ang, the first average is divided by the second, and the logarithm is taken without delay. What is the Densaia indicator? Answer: -0.03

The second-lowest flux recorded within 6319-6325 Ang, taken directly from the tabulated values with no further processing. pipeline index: 4.451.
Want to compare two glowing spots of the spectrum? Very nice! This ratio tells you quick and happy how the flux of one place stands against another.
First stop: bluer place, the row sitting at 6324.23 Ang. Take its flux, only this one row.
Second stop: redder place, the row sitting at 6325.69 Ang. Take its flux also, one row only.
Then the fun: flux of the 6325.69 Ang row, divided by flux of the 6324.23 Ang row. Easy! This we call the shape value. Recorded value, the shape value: 0.99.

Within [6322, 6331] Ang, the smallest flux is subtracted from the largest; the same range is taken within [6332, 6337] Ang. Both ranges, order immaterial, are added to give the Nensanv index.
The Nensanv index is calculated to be 0.47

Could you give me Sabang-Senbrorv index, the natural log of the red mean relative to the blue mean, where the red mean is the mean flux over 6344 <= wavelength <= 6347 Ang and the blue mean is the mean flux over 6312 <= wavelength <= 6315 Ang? -0.01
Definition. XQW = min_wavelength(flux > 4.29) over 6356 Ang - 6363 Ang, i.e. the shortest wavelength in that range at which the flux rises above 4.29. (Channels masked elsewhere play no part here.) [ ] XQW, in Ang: 6356.35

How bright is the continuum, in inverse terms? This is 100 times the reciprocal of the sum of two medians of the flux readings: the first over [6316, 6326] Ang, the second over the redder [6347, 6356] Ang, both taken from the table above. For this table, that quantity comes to 11.4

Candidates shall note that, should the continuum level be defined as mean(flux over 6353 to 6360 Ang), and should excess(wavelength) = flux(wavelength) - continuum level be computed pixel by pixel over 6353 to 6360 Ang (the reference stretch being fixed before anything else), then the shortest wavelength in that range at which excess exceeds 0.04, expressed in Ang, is 6357.81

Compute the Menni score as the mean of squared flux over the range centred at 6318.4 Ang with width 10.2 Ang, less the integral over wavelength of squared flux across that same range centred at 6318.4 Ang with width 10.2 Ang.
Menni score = -183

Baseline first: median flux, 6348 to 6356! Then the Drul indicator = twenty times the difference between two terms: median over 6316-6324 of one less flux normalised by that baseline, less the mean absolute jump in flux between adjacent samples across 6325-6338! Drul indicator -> -3.0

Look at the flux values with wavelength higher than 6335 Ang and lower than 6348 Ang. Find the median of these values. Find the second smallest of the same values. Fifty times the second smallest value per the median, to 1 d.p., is 48.3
